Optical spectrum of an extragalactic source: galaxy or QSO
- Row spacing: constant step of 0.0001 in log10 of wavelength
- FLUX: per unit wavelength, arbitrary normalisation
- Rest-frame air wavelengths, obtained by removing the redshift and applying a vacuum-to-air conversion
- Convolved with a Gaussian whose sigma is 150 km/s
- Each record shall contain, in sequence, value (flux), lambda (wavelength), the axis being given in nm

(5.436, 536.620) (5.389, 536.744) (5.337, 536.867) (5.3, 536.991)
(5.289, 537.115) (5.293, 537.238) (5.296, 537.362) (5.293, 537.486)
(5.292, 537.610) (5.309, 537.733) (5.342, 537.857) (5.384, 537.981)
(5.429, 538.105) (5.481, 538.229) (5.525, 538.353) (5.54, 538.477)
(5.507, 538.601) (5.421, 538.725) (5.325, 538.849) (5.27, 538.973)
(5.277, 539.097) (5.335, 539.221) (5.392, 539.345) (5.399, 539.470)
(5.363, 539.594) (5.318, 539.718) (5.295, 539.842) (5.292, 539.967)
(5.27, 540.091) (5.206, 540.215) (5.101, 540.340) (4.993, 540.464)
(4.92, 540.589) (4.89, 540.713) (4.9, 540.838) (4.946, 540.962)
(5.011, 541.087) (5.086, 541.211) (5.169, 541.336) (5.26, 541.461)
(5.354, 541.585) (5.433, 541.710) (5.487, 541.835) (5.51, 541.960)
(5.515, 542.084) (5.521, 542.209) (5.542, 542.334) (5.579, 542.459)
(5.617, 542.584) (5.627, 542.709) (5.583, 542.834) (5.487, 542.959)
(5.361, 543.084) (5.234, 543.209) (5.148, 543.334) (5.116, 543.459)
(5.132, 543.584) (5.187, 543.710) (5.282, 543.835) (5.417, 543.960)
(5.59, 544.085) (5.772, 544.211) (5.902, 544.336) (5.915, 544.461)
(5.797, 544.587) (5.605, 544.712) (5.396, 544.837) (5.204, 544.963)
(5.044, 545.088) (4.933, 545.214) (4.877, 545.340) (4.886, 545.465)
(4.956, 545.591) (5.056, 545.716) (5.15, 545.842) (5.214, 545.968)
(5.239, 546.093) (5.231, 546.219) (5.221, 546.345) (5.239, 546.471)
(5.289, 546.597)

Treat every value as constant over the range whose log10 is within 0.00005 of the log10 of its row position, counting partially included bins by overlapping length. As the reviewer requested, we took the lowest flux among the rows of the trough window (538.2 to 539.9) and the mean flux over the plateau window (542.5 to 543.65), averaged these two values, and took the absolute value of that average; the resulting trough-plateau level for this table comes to 5.32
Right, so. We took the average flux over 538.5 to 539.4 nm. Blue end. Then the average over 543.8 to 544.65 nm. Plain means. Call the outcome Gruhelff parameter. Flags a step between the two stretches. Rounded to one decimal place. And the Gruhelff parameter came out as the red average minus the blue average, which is 0.3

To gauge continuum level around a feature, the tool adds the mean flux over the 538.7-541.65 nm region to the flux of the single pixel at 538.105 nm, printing 10.6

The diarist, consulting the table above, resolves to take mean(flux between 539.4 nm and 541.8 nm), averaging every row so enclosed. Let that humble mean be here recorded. 5.17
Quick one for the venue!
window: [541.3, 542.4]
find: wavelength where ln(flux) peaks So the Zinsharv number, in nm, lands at 542.334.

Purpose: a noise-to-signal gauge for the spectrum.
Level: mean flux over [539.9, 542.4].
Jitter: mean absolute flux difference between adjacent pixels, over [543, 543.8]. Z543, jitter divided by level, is 0.012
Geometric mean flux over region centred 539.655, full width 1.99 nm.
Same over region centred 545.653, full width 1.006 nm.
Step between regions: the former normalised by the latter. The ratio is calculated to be 1.04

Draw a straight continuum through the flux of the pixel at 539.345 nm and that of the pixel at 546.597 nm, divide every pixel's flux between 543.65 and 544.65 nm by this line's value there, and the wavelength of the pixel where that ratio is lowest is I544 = 543.710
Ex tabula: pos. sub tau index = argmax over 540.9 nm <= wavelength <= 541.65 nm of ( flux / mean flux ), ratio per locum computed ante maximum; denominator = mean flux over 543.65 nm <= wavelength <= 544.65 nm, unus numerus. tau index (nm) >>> 541.585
